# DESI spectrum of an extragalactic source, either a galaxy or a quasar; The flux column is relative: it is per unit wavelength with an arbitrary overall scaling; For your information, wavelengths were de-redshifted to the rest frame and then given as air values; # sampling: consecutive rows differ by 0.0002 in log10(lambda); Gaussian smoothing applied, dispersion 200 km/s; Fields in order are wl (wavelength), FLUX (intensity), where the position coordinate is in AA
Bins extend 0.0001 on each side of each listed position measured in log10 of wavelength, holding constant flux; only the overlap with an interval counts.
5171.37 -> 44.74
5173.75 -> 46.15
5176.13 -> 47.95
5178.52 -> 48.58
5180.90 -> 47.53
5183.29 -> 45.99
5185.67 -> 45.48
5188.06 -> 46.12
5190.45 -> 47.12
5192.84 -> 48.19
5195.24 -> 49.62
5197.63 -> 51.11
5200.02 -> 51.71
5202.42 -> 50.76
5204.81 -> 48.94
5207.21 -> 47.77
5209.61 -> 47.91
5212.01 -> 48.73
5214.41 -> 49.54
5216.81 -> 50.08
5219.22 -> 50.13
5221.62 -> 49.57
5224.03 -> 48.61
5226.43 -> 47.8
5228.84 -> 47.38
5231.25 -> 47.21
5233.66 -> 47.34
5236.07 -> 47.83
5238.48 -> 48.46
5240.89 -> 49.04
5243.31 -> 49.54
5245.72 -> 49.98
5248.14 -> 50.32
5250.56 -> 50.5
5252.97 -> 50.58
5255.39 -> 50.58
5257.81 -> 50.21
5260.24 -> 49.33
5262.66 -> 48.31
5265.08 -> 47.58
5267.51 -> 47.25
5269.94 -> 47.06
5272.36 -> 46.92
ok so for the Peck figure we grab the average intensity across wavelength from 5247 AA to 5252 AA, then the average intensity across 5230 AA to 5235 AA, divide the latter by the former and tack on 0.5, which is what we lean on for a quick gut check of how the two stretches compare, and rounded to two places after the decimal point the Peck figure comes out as 1.44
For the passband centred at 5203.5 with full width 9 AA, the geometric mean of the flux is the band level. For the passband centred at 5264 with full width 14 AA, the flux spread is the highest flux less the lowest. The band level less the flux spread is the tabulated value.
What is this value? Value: 46.6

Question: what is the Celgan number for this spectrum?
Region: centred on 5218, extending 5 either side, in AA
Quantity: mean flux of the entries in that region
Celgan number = 49.8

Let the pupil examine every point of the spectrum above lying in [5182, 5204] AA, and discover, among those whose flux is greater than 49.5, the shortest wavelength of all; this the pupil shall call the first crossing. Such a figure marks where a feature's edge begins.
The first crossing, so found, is 5195.24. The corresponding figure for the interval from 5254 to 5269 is 5255.39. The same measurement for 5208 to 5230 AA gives 5214.41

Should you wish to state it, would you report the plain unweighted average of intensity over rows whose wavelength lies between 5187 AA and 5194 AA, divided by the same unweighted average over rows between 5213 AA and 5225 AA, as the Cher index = 0.951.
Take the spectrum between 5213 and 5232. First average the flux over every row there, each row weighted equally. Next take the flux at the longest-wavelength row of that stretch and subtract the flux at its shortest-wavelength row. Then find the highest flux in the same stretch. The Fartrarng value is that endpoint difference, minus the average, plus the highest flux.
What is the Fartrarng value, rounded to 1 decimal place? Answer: -1.0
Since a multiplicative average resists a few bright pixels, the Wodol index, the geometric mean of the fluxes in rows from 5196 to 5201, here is 51.4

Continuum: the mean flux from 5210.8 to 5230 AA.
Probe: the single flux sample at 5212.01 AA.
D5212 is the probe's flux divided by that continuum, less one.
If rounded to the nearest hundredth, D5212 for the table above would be -0.01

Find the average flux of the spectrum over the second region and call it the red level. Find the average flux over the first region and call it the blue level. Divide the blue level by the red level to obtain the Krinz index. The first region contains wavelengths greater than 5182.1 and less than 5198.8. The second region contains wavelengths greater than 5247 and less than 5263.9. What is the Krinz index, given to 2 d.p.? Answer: 0.95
